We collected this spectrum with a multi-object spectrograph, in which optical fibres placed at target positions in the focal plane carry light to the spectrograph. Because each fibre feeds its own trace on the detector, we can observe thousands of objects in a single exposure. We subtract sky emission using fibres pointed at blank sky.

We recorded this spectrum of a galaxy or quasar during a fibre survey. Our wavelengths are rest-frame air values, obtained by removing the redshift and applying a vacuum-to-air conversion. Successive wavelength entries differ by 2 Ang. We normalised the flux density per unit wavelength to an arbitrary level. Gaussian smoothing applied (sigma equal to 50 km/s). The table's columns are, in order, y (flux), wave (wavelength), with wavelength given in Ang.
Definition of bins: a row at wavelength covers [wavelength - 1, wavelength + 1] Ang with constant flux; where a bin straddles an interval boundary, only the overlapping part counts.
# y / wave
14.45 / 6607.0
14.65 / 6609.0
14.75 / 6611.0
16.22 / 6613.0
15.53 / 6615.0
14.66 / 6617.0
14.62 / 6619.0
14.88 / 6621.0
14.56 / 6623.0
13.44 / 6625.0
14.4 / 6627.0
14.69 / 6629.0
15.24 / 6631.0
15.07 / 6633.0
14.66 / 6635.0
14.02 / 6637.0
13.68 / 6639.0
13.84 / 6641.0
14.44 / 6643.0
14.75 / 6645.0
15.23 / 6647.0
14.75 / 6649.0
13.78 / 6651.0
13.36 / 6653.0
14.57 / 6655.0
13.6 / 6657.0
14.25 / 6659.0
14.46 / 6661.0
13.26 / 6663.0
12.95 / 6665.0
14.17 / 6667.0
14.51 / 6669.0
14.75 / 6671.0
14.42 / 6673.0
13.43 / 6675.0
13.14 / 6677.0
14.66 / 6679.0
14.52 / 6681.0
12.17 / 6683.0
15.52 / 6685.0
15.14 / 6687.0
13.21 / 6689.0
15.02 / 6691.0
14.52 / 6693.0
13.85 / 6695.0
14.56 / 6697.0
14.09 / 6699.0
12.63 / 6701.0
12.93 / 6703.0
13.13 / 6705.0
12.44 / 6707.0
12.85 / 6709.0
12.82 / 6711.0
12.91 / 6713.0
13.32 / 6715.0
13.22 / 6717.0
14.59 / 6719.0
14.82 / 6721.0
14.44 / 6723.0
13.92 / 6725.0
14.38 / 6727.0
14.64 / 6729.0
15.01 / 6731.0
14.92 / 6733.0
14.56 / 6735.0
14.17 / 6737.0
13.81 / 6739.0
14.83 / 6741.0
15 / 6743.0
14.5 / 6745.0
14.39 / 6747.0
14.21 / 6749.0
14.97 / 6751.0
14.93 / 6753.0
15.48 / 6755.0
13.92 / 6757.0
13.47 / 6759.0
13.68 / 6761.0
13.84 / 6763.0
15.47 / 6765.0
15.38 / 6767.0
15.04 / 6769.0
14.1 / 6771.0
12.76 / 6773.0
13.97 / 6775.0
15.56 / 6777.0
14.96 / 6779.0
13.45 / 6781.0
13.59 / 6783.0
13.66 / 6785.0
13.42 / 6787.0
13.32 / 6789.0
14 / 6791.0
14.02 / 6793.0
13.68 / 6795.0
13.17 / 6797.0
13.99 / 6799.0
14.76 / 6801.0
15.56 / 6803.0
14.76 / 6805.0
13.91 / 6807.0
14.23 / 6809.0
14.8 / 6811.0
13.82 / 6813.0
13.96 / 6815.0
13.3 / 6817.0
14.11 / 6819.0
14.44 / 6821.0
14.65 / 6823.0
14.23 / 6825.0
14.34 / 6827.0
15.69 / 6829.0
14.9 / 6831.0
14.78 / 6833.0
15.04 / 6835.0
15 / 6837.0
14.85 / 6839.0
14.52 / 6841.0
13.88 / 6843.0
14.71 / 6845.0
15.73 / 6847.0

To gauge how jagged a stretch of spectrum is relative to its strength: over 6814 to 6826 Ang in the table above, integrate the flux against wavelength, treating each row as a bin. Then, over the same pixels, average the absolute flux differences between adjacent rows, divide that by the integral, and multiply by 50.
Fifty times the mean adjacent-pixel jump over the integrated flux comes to 0.14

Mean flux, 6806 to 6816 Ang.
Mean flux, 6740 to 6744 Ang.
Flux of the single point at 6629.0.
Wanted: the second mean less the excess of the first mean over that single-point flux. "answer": 15.5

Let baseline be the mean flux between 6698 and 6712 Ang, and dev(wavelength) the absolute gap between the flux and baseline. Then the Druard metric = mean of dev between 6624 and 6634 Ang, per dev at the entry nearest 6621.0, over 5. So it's 0.17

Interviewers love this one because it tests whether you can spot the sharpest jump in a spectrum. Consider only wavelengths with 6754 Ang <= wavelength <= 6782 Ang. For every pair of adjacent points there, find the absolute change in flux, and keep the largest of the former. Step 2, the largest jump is 1.63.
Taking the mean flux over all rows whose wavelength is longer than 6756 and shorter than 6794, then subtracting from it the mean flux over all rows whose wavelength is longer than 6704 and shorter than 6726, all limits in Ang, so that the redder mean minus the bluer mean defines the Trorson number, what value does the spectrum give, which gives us 0.6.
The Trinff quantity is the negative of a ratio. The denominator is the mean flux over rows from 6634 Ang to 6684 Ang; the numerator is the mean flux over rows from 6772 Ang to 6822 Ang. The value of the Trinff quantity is -1.00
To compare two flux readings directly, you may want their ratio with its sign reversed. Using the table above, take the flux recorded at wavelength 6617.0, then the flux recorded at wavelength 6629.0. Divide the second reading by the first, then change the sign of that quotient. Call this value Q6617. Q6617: -1.00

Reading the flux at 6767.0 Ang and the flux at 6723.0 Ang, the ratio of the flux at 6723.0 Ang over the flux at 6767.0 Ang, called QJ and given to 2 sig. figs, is 0.94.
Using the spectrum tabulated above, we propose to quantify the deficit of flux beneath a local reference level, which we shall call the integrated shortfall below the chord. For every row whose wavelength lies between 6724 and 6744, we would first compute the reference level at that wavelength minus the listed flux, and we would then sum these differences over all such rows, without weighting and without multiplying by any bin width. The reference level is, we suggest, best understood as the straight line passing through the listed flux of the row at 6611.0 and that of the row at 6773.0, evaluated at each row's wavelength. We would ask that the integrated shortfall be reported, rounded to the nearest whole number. -13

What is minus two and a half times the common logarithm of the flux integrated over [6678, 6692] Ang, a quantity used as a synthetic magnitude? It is -5.755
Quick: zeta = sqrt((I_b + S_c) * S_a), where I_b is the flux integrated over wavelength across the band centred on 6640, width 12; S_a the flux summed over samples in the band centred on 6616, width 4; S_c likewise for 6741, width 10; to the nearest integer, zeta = 86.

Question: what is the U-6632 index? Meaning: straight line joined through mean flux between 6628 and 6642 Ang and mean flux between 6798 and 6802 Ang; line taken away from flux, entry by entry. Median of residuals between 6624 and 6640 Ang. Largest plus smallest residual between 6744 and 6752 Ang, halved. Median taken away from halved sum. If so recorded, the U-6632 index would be 0.1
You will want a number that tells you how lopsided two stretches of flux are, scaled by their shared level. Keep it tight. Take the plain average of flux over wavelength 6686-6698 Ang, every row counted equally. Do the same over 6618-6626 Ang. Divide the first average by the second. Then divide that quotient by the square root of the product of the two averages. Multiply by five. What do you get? 0.348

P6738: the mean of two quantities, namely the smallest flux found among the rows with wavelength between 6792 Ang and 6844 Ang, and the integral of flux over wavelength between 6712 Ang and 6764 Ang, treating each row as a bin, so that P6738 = 379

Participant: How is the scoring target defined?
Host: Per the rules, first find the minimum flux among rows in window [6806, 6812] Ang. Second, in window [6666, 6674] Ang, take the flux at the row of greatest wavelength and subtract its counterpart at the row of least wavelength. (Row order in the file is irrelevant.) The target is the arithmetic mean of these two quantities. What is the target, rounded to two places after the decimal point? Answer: 7.08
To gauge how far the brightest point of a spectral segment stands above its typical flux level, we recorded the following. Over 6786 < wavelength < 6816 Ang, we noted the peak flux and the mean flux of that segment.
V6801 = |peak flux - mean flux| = 1.47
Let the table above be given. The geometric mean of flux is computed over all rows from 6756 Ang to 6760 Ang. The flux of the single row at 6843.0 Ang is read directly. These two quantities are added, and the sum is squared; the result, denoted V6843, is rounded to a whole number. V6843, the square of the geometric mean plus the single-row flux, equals 760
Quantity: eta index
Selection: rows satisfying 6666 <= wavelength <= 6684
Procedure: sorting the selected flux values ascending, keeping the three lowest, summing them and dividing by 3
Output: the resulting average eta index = 12.9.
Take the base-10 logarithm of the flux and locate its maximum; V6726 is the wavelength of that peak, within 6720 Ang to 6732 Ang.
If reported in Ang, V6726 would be 6731.0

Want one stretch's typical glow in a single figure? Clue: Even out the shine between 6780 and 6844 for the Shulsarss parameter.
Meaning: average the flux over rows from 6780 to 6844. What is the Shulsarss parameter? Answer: 14.2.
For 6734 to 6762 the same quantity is 14.4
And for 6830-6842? 14.8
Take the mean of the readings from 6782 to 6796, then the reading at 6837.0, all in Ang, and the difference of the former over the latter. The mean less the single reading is -1.3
